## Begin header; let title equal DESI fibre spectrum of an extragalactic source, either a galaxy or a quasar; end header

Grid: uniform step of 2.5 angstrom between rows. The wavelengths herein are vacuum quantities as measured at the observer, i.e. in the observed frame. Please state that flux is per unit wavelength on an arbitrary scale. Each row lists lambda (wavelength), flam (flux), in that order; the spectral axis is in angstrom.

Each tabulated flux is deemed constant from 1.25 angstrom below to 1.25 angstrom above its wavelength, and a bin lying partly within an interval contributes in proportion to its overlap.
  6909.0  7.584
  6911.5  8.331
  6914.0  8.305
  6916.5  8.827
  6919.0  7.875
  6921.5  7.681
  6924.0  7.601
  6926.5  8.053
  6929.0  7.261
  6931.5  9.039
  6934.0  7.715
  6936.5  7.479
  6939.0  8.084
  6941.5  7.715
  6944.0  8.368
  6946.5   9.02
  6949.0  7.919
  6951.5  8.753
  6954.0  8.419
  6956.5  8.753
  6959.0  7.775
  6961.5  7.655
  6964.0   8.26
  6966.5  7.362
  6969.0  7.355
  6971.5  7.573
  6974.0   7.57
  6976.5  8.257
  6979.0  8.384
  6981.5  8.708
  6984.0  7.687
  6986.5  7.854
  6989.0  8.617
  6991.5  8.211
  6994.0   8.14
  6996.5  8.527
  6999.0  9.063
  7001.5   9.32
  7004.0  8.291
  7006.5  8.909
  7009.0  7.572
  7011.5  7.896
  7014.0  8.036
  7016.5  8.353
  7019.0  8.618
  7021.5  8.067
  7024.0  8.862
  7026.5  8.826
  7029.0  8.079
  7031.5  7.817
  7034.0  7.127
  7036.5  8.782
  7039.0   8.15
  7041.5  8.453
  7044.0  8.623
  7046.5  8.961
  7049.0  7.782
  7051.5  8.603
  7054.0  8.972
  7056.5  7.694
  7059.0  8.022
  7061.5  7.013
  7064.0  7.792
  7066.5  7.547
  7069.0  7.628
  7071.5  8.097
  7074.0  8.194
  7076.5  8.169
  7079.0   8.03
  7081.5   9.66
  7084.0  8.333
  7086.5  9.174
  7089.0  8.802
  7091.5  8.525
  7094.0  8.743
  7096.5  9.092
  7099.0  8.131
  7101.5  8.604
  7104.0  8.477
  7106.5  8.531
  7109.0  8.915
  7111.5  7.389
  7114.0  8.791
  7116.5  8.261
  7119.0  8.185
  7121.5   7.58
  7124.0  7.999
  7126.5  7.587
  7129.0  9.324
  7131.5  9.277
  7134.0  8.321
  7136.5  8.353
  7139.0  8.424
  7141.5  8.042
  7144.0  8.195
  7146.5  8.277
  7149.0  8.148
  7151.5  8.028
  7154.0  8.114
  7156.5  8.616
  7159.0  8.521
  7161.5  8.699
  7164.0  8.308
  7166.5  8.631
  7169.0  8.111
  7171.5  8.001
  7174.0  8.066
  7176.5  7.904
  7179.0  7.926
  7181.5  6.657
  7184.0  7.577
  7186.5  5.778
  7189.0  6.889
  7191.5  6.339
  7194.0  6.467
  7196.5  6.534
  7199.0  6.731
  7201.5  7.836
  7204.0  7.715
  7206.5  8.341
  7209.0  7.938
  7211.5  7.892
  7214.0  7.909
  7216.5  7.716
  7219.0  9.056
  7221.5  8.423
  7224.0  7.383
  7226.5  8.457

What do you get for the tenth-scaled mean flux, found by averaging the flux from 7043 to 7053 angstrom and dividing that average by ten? 0.85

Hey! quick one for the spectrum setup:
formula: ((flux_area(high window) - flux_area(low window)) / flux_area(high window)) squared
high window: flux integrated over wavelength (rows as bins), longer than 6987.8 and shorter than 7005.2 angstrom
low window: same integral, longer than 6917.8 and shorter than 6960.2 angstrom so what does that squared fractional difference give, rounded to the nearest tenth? 1.7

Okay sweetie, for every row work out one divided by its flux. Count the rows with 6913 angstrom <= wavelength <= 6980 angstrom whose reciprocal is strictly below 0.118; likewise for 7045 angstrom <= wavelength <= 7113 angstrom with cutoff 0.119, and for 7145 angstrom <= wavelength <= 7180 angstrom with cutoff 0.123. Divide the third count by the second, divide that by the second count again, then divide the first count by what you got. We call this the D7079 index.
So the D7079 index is 121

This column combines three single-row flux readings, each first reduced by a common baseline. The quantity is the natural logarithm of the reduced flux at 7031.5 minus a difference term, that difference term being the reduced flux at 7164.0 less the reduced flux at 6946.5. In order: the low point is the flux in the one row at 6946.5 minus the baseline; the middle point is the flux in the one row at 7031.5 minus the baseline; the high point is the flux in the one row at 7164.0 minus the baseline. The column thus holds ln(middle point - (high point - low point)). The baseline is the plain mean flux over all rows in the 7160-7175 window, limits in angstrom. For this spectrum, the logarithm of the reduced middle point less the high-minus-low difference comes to -1.5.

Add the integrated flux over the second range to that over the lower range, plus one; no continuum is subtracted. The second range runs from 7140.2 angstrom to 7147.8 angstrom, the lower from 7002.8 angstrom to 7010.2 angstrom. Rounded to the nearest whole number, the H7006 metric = 124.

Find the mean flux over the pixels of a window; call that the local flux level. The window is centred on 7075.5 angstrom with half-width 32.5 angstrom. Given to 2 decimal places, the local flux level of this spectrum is 8.35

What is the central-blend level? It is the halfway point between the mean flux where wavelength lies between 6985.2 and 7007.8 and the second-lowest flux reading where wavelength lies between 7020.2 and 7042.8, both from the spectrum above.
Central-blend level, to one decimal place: 8.2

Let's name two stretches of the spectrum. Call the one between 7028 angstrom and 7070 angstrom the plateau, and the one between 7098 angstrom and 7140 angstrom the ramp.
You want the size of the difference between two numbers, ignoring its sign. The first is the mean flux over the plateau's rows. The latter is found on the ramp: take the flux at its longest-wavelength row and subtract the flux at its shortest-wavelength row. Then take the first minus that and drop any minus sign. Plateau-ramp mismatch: 7.8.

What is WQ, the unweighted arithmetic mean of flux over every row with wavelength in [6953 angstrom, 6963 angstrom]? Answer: 8.15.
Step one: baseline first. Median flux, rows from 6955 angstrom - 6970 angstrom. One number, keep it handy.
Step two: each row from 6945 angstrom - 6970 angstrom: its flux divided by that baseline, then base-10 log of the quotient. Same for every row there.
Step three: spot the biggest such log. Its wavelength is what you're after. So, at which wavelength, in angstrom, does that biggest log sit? 6946.5 angstrom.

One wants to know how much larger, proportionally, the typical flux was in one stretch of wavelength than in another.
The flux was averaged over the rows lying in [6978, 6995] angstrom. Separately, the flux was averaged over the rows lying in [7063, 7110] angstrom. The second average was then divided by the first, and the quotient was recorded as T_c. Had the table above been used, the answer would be 1.03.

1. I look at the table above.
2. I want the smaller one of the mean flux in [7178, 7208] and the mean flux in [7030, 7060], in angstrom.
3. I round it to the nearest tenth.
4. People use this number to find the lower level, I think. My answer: 7.1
